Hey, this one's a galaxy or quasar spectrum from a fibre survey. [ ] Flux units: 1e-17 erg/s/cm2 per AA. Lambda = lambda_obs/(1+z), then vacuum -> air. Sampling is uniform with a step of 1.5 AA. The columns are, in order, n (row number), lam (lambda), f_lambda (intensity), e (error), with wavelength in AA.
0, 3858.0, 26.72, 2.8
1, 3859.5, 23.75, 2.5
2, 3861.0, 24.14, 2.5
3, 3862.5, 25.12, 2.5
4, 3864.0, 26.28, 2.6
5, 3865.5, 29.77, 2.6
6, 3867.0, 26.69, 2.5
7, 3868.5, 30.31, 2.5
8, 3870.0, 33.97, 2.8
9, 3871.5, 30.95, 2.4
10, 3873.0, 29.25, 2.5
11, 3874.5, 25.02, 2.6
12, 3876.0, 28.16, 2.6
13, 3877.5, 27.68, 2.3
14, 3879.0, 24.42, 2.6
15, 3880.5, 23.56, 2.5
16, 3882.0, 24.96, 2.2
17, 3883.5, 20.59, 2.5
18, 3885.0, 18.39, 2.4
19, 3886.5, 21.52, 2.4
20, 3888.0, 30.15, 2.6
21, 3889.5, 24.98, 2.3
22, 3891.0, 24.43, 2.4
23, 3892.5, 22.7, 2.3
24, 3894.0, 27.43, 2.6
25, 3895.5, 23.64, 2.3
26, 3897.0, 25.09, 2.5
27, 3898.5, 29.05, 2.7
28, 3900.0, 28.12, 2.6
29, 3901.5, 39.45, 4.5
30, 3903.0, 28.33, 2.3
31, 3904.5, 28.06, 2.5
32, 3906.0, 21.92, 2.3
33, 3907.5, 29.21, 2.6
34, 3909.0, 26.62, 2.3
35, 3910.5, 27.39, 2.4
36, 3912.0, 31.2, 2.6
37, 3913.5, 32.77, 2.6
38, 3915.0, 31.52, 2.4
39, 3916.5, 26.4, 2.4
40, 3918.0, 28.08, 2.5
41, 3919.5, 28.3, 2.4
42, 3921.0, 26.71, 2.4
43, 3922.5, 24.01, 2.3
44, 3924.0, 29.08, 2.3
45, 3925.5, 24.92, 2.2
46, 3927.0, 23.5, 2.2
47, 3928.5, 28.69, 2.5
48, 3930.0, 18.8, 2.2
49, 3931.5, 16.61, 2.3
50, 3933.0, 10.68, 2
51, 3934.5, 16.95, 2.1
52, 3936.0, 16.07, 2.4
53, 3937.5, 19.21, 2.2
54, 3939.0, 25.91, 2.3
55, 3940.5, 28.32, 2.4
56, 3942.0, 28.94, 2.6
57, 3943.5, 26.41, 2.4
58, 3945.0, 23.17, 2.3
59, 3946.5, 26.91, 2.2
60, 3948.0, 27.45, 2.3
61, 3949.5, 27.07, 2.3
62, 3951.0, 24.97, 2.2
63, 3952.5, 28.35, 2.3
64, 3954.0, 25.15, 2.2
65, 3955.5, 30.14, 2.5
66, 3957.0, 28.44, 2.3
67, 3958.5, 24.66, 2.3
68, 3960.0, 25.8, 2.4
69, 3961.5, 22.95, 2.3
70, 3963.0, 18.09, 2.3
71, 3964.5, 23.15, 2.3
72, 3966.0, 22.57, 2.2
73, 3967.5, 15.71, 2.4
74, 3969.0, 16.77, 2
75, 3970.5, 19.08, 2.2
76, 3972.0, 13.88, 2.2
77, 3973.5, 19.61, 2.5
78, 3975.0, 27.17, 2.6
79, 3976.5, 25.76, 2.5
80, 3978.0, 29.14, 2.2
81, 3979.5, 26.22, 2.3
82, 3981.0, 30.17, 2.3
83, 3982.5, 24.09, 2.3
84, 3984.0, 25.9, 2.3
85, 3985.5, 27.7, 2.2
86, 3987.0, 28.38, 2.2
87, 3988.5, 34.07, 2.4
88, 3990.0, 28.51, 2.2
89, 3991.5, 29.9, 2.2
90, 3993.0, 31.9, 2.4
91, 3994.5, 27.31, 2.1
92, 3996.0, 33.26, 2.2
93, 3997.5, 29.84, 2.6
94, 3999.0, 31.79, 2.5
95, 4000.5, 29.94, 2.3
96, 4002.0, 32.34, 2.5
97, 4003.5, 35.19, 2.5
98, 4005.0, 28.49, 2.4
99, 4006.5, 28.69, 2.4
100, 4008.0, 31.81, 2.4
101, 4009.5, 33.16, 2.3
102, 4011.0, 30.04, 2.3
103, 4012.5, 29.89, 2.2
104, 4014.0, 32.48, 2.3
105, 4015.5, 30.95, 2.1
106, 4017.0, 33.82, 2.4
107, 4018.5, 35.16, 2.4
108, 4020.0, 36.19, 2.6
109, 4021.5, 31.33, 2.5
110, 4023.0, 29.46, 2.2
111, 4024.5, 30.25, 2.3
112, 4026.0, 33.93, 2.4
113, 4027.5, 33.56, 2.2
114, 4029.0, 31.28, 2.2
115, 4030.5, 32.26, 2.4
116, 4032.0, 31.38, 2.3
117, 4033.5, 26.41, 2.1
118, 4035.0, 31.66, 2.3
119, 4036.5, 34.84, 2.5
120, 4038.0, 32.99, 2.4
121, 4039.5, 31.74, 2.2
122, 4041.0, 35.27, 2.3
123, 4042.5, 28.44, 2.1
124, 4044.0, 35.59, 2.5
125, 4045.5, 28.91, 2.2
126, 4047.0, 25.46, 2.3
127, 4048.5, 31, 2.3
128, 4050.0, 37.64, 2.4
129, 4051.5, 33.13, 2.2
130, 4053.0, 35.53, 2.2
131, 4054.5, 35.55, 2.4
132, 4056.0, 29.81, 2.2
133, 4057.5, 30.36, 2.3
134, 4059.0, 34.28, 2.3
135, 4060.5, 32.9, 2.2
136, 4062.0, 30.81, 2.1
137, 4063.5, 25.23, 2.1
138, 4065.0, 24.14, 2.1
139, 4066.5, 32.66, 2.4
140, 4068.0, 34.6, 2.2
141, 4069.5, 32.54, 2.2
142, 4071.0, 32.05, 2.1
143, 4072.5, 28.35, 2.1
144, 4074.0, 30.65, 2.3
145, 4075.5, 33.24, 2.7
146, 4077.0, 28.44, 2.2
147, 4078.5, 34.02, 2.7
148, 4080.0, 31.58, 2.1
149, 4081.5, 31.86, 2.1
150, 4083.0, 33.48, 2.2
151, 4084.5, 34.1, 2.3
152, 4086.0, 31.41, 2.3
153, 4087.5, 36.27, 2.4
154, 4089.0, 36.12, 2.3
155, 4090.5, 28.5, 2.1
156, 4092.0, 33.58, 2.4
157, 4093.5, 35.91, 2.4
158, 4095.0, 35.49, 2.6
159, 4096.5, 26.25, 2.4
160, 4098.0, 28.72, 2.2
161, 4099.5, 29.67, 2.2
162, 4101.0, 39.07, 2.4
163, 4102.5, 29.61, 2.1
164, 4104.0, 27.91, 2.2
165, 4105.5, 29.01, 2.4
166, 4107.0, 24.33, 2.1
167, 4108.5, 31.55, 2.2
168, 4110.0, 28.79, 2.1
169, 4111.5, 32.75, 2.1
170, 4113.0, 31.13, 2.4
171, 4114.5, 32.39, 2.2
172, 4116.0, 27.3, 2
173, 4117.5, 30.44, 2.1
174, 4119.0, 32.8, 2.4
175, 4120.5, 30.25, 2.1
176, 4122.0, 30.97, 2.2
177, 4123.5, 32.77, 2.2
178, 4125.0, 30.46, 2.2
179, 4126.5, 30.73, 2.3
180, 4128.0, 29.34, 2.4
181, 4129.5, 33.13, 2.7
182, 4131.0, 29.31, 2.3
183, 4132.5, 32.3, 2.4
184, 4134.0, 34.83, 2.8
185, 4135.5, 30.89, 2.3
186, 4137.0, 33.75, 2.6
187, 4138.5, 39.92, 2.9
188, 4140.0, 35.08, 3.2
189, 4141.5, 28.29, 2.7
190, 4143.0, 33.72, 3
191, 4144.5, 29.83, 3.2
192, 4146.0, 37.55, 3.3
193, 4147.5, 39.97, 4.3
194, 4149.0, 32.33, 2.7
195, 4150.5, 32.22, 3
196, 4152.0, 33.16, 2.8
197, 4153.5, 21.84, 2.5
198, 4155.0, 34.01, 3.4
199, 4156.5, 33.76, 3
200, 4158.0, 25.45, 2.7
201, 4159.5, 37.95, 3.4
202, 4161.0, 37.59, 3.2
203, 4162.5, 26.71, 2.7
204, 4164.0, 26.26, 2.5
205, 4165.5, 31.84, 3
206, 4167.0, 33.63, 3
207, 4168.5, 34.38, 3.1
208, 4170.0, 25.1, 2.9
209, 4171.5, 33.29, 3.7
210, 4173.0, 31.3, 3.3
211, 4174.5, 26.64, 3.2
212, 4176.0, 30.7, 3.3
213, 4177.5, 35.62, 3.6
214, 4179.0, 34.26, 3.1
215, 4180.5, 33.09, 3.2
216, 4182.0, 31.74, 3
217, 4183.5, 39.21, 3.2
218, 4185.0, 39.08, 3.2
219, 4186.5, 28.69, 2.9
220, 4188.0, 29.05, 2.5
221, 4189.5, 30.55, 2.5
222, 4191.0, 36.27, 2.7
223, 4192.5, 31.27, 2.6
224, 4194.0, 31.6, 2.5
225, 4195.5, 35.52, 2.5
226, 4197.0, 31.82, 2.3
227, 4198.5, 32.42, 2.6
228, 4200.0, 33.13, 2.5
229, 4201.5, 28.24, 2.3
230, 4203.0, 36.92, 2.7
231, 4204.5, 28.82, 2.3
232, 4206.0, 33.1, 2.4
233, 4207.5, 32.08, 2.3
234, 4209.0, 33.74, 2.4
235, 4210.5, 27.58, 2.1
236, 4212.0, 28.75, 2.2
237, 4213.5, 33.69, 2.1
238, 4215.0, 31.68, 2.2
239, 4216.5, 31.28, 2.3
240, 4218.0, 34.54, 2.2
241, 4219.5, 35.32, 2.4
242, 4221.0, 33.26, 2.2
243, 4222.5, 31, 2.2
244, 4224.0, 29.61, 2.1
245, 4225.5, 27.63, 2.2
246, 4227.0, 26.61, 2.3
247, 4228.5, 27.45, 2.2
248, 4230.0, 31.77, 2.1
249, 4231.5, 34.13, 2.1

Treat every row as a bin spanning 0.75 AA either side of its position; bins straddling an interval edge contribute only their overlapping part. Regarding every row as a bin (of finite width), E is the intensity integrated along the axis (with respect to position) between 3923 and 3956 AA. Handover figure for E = 789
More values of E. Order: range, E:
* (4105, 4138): 1022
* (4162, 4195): 1053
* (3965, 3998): 849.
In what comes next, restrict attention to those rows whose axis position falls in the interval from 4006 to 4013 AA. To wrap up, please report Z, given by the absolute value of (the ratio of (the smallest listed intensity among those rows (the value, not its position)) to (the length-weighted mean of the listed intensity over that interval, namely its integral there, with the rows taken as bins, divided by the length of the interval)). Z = 0.93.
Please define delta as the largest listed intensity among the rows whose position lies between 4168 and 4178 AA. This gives 35.62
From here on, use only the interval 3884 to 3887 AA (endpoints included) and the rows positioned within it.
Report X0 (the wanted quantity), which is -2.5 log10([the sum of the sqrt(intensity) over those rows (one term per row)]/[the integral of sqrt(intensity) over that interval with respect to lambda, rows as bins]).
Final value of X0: 0.438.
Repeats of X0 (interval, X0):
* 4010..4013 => 0.445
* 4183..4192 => 0.437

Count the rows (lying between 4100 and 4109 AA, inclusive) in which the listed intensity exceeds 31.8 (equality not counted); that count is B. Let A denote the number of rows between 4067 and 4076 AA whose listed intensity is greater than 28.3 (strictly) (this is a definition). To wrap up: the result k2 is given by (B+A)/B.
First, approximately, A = 6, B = 1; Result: 7.0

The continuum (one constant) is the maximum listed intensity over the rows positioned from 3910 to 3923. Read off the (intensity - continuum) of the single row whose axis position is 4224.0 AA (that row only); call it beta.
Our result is -3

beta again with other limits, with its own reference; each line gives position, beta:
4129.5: 0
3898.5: -4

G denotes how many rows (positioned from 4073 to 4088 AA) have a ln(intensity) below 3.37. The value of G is 1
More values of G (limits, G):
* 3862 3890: 13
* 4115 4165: 6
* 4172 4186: 1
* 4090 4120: 8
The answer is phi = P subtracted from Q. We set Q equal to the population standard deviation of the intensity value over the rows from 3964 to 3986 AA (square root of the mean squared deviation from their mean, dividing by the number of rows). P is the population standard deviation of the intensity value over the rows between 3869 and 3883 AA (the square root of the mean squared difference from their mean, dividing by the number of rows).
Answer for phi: 1.6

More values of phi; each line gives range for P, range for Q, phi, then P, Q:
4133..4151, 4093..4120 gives 0.0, 3.5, 3.5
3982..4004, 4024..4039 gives -0.8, 3.0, 2.2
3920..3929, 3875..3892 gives 1.1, 2.2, 3.3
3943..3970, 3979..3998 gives -1.1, 3.9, 2.8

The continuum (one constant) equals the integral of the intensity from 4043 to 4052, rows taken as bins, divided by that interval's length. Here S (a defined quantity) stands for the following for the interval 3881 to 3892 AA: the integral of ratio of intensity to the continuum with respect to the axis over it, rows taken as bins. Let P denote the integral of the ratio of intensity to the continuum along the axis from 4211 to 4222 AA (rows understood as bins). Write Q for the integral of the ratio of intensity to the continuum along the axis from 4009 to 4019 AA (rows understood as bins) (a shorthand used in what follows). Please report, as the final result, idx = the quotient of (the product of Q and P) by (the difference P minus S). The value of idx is 37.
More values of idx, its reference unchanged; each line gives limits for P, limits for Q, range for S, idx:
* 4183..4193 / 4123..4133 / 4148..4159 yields -642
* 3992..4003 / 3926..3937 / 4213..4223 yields 205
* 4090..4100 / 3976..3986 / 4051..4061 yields -146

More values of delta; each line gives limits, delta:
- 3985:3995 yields 34.07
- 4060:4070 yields 34.6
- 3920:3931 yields 29.08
